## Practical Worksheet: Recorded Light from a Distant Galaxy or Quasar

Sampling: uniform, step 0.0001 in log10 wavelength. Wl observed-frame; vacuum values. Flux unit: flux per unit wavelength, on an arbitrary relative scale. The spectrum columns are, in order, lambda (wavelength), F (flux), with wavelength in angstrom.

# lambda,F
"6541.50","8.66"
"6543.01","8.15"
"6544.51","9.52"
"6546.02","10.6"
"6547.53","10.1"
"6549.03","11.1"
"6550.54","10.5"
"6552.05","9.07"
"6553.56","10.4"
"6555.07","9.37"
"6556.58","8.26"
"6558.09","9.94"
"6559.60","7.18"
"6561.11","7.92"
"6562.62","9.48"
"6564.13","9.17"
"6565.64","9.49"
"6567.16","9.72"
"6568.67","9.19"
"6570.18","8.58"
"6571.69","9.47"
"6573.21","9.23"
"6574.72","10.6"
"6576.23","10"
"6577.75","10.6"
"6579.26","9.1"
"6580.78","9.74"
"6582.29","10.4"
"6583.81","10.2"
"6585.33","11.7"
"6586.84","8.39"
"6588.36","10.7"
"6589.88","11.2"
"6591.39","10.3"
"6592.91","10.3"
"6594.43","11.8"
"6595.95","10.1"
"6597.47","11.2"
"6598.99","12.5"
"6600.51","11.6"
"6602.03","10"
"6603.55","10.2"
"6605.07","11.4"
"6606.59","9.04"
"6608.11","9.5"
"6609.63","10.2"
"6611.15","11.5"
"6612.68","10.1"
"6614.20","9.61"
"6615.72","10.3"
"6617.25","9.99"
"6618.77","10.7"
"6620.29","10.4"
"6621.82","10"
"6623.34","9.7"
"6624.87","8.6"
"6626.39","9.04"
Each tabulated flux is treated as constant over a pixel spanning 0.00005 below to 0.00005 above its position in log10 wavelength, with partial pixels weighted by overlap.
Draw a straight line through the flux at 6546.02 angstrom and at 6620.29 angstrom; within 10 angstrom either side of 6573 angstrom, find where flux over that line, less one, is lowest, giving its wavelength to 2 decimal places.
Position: 6570.18 angstrom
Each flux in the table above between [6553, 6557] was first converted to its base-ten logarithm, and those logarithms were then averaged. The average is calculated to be 0.97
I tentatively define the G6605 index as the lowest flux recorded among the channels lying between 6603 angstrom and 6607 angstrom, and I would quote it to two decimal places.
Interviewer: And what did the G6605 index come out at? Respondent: 9.04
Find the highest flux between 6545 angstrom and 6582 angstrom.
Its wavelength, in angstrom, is 6549.03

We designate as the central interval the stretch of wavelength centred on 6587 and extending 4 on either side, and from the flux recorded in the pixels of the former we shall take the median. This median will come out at 10.7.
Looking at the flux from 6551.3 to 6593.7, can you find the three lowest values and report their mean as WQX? 7.8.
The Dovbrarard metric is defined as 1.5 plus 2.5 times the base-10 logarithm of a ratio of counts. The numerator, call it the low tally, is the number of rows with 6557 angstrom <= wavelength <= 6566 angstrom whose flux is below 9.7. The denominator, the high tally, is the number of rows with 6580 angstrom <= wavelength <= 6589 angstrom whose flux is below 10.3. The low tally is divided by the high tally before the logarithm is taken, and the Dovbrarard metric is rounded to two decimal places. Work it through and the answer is 2.05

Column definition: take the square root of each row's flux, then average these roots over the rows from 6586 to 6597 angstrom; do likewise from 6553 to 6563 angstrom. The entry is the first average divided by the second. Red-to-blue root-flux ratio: 1.08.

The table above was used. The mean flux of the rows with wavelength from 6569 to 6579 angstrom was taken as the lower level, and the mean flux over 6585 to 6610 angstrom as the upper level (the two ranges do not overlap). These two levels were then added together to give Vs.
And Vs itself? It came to 20.3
